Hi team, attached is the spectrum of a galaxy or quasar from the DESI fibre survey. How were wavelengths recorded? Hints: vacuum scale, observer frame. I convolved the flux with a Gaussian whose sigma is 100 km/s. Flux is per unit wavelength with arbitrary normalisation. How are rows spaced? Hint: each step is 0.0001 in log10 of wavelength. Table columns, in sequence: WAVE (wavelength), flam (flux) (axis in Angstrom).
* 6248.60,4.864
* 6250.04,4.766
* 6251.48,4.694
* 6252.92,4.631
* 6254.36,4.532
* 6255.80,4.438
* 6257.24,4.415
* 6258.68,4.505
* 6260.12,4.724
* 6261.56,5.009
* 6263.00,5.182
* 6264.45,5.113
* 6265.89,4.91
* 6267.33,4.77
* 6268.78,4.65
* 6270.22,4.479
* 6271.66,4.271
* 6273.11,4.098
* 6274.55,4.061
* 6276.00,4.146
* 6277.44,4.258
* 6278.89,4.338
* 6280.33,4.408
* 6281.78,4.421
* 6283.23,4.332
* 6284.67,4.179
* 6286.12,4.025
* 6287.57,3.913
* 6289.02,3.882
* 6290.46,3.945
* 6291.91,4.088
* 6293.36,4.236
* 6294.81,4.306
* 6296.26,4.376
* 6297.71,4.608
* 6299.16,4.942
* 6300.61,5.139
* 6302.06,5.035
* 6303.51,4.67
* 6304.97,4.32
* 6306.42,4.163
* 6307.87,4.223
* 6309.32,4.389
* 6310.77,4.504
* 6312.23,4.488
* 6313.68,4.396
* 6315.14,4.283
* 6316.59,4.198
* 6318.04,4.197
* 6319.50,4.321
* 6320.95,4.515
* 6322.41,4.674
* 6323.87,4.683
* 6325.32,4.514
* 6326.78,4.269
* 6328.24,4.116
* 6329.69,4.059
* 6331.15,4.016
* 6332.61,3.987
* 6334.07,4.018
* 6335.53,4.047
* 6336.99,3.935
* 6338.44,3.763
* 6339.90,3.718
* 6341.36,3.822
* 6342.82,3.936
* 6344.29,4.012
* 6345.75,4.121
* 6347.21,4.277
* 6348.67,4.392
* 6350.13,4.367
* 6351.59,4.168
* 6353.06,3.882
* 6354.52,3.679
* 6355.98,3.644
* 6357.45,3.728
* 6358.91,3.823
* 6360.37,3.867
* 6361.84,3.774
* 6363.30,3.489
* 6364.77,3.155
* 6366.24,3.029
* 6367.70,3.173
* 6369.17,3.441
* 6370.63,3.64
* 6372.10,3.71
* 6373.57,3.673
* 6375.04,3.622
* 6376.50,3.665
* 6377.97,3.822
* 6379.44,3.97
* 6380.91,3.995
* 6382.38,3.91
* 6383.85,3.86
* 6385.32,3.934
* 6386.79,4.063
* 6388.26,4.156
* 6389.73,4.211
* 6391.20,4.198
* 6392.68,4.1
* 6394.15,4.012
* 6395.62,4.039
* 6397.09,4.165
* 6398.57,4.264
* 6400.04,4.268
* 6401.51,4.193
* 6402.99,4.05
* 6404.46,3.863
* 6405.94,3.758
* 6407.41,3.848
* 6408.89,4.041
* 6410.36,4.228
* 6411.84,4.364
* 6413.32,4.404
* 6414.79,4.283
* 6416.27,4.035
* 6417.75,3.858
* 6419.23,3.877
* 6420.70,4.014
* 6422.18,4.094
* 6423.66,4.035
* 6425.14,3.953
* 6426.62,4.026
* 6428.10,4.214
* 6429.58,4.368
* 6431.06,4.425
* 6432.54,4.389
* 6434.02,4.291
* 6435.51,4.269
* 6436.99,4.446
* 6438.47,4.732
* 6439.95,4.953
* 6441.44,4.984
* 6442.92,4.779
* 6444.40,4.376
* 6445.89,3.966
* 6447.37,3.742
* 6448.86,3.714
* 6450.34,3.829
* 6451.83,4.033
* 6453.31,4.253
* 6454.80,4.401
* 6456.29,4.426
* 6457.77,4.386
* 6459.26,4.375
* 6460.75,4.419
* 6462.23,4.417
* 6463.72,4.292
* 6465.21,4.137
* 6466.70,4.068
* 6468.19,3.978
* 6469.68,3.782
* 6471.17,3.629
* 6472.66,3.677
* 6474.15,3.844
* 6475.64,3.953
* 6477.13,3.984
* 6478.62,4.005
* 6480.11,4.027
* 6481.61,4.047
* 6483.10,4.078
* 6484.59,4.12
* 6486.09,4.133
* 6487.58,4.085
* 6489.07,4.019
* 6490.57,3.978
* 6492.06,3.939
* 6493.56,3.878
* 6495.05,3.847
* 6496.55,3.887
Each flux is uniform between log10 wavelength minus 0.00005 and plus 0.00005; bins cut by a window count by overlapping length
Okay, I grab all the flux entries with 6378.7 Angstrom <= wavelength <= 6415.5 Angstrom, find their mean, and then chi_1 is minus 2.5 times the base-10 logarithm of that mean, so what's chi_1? -1.53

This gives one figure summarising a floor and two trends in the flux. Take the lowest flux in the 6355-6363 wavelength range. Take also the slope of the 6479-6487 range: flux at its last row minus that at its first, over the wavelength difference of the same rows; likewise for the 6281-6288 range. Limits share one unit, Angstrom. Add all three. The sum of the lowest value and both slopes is 3.6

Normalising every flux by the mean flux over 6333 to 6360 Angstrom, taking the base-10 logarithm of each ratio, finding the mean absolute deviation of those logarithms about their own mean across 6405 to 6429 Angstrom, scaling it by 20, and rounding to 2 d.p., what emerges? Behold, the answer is 0.32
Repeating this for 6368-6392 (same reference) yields 0.42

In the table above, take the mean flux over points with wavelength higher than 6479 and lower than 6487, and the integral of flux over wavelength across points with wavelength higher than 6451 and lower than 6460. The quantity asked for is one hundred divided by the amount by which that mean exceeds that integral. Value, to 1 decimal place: -2.9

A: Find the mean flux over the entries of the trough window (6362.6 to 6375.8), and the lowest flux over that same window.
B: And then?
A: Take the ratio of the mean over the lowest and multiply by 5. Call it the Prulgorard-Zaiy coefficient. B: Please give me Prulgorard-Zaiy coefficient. 5.67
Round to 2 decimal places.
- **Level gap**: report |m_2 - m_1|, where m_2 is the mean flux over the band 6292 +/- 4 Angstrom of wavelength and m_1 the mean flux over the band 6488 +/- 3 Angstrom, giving 0.04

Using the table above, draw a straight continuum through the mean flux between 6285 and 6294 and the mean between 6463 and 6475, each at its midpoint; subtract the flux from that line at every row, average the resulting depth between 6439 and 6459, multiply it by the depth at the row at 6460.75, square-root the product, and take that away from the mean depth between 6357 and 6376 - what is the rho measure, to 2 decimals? 0.01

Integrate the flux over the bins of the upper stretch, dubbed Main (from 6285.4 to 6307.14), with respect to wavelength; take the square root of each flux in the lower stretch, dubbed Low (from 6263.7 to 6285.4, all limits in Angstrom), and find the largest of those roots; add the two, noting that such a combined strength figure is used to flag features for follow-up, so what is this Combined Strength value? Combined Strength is 97.4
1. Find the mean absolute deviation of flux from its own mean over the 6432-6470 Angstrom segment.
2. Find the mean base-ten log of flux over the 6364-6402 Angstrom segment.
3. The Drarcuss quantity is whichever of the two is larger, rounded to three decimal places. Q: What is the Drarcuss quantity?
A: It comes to 0.584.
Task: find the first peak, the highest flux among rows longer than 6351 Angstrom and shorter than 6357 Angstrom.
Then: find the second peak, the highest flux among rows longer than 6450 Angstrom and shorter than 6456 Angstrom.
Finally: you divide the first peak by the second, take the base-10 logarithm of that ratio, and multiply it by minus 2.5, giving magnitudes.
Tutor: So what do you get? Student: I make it 0.059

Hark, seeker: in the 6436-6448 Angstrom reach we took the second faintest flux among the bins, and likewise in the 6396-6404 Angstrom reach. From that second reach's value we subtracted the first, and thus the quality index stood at 0.2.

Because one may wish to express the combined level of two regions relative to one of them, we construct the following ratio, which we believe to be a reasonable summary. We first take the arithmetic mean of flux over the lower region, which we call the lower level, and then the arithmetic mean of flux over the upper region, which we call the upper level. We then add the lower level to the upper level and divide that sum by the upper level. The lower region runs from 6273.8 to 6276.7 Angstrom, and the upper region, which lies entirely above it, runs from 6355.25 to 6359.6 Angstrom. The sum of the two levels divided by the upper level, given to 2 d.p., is 2.10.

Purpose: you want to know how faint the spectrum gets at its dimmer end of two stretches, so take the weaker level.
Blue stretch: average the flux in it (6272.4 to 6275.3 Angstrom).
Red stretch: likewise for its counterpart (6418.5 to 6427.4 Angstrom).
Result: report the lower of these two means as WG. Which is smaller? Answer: 4.00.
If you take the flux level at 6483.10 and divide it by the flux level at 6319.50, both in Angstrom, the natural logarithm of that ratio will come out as -0.06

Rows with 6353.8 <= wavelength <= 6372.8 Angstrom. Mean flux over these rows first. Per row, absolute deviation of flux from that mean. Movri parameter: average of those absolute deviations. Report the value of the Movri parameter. 0.23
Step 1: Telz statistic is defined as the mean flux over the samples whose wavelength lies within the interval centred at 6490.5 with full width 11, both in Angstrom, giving 3.98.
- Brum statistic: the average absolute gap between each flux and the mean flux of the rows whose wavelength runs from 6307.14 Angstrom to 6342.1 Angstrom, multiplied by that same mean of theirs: 0.95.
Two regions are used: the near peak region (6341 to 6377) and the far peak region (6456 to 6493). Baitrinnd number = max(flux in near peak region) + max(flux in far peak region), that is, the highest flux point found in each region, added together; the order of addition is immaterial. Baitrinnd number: 8.8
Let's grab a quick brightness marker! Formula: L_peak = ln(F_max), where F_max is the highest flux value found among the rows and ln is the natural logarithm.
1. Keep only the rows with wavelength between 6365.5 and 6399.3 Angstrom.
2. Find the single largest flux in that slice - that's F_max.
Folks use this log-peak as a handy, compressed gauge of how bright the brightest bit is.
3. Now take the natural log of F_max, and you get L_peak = 1.45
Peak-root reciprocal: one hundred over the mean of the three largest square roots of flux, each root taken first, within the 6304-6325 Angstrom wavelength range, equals 46.5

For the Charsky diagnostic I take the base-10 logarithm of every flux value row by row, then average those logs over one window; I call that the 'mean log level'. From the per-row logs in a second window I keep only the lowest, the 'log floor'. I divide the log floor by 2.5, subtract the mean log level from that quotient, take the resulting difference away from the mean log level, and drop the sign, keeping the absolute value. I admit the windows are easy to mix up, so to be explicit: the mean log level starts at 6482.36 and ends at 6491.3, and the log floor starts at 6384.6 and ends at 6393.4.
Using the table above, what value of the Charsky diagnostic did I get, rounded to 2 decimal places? 0.98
